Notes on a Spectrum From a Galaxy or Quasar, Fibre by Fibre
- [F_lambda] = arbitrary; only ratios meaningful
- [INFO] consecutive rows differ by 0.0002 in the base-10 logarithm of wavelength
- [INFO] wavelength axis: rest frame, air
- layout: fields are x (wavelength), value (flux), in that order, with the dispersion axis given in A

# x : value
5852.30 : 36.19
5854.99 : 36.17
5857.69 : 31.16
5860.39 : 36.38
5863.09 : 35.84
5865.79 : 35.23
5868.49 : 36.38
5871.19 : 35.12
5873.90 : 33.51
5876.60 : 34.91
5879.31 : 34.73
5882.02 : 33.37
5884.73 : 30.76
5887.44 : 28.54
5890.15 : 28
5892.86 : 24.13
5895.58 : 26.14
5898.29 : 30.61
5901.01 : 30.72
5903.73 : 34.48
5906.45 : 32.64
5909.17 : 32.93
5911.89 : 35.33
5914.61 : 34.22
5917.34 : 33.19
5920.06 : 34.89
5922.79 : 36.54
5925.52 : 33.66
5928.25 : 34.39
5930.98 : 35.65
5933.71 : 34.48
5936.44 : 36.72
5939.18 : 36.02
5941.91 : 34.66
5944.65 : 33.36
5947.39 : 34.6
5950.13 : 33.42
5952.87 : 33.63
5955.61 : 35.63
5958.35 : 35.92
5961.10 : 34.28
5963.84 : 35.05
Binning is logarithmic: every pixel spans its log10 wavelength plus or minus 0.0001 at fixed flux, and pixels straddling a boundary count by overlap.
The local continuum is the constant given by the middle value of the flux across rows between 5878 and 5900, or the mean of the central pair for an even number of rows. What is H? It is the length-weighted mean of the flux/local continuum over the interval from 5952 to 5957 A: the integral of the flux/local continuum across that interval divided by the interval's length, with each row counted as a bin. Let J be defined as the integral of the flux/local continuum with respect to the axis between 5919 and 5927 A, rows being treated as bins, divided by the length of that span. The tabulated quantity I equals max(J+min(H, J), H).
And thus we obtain 2.36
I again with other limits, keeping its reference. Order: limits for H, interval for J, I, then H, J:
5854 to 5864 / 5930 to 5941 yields 2.38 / 1.176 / 1.21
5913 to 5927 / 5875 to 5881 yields 2.34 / 1.167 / 1.17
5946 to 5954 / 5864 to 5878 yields 2.33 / 1.146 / 1.19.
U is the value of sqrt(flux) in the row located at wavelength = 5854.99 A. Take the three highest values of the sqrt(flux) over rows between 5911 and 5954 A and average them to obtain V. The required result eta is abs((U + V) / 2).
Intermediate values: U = 6.01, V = 6.04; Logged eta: 6.02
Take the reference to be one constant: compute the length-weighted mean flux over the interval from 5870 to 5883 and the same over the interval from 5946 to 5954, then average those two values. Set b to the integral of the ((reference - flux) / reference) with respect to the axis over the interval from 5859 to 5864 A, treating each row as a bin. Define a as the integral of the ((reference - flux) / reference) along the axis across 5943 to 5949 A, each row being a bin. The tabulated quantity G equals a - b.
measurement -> 0.31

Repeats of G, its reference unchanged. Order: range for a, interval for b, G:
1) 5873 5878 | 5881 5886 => -0.33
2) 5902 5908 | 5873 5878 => 0.16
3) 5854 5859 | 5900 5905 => -0.12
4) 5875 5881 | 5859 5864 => 0.19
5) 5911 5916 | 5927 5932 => 0.04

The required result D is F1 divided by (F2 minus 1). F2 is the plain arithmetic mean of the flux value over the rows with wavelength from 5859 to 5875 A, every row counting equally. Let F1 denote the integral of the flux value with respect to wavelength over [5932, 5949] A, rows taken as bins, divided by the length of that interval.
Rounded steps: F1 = 35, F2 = 35.4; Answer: 1.02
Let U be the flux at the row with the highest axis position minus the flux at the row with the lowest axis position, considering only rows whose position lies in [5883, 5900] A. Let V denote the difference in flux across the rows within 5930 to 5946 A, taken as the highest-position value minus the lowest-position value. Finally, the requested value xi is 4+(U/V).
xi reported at 4.1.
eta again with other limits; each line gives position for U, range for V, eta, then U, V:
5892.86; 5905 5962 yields 5.47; 4.91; 6.04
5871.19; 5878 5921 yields 5.92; 5.93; 5.91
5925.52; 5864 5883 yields 5.88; 5.80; 5.96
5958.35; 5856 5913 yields 6.00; 5.99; 6.02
